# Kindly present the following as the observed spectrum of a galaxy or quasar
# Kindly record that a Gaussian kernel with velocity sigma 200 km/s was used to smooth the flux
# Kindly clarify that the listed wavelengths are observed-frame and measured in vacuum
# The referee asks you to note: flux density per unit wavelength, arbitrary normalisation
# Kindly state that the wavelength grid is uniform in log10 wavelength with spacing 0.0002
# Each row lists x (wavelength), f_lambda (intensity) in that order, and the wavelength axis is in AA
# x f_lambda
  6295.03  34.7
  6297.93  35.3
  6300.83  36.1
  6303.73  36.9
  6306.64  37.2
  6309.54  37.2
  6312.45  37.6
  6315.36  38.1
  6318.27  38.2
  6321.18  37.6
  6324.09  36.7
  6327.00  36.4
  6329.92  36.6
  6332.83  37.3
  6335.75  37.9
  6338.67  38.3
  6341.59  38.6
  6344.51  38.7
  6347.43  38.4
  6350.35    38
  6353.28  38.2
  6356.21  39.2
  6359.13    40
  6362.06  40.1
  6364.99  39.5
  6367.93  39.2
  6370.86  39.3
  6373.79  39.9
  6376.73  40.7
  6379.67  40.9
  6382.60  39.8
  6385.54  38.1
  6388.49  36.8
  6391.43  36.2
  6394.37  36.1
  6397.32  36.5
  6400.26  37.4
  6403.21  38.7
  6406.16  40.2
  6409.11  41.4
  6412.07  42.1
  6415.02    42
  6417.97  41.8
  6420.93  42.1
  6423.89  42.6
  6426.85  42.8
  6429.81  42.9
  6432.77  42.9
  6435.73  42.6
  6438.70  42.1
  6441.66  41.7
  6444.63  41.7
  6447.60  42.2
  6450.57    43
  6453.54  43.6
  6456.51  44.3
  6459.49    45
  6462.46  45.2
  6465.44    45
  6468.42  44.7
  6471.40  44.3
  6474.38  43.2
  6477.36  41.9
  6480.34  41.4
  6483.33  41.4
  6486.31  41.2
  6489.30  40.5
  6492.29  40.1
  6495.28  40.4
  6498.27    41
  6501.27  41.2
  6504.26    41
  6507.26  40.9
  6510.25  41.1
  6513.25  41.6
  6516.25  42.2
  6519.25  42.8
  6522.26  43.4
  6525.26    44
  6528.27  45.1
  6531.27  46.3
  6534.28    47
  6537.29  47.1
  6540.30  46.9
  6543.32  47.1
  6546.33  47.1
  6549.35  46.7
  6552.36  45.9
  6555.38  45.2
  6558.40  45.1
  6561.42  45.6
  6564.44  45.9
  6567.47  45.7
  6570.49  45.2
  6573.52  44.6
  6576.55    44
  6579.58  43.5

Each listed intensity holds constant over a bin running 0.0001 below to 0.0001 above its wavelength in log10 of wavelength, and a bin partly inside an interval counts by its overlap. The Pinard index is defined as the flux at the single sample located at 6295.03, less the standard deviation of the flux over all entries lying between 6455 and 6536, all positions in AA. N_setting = 32.7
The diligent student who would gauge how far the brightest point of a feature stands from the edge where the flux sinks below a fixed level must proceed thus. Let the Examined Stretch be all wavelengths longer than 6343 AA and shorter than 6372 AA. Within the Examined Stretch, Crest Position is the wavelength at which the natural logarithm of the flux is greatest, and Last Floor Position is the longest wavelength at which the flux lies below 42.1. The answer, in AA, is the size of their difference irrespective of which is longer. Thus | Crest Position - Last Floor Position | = 8.8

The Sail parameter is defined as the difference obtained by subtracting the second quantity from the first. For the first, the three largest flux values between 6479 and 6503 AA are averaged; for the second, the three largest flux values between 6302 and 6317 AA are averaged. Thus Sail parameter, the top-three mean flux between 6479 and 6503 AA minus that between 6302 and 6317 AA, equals 3.7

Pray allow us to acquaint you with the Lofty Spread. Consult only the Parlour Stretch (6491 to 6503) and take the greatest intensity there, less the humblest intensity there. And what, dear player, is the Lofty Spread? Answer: 1.1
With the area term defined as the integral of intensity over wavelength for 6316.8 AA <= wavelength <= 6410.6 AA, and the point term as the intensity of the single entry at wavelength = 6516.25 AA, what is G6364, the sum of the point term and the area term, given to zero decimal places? 3650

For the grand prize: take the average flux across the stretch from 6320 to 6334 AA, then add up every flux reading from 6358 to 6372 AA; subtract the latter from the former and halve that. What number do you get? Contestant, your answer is -81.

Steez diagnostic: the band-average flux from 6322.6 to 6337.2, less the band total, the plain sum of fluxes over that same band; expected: -148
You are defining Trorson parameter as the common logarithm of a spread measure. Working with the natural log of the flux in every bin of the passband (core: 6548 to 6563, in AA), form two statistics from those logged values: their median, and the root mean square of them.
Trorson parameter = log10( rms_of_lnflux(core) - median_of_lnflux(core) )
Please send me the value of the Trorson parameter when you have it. -2.7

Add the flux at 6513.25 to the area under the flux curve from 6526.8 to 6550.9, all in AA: 1166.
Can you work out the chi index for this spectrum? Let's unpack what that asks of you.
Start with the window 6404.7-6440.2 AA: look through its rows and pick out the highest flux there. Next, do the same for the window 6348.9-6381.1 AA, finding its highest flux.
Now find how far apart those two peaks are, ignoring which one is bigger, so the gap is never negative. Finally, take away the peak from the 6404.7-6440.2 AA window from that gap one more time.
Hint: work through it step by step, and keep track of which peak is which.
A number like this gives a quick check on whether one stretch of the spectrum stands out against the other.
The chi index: -40.9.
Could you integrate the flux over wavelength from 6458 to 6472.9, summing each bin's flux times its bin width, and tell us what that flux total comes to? 668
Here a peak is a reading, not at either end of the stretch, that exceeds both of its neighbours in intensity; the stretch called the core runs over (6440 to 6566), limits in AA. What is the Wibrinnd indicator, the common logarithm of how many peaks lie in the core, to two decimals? 0.48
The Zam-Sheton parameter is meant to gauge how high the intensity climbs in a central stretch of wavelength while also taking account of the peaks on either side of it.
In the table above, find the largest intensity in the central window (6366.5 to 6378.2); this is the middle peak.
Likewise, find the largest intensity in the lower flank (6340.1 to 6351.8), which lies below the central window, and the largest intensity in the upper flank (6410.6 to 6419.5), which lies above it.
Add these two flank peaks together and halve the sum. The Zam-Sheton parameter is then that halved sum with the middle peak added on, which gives 81.1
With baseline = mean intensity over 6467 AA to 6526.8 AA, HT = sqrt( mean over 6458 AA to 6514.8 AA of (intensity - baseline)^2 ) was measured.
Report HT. 1.7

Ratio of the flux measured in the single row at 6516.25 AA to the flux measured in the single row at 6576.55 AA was 0.959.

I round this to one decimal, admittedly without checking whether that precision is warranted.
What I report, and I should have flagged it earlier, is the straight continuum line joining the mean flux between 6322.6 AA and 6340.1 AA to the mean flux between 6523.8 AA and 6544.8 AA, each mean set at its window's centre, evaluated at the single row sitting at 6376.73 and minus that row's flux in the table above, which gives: -1.5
